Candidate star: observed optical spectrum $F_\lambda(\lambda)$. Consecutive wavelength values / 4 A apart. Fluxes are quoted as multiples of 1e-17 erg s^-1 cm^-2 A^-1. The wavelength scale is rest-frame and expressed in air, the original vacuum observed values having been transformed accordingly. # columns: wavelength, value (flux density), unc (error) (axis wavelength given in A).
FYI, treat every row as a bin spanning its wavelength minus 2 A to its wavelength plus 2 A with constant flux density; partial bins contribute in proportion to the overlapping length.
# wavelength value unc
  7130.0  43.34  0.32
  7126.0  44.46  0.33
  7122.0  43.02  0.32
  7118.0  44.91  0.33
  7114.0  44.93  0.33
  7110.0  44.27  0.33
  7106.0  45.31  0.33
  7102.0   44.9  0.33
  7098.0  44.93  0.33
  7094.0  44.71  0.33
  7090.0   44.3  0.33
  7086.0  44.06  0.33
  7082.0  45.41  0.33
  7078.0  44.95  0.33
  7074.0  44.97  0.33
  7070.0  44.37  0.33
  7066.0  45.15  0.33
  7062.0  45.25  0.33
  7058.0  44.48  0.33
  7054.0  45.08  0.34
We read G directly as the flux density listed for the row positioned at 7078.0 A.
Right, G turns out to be 44.95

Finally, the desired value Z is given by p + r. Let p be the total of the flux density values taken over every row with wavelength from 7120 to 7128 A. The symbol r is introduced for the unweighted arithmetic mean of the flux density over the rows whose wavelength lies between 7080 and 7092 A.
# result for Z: 132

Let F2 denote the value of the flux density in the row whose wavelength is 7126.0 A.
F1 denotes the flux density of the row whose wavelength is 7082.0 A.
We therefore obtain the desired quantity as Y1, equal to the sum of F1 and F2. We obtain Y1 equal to 89.9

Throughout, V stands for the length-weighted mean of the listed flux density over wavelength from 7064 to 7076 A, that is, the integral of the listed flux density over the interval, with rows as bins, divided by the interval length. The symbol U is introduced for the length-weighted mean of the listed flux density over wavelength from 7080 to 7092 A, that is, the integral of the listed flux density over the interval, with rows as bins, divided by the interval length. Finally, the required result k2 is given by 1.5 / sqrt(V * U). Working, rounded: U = 44.6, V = 44.8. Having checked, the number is 0.0335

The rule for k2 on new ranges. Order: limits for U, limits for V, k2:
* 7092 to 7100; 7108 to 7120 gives 0.0335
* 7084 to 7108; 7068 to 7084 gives 0.0335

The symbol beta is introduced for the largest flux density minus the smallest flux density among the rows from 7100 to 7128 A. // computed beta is 2.3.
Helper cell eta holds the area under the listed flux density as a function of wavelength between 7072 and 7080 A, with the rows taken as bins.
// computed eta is 360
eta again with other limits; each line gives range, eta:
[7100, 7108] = 361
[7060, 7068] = 362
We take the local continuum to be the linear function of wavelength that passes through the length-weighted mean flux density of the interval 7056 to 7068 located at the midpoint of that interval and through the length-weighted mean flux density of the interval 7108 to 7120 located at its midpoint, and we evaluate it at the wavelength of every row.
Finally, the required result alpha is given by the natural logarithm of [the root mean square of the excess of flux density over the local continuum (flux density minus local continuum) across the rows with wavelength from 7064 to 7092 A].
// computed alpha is -0.76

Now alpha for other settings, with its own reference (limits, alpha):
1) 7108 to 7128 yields -0.25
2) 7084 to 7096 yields -0.61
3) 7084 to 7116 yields -0.83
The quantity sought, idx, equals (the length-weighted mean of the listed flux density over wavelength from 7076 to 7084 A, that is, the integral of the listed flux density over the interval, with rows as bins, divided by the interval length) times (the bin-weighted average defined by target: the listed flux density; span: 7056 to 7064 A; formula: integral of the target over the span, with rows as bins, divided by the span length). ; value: 2027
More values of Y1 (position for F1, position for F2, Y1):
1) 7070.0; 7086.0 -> 88.4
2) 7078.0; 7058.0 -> 89.4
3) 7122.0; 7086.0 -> 87.1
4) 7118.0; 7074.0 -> 89.9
